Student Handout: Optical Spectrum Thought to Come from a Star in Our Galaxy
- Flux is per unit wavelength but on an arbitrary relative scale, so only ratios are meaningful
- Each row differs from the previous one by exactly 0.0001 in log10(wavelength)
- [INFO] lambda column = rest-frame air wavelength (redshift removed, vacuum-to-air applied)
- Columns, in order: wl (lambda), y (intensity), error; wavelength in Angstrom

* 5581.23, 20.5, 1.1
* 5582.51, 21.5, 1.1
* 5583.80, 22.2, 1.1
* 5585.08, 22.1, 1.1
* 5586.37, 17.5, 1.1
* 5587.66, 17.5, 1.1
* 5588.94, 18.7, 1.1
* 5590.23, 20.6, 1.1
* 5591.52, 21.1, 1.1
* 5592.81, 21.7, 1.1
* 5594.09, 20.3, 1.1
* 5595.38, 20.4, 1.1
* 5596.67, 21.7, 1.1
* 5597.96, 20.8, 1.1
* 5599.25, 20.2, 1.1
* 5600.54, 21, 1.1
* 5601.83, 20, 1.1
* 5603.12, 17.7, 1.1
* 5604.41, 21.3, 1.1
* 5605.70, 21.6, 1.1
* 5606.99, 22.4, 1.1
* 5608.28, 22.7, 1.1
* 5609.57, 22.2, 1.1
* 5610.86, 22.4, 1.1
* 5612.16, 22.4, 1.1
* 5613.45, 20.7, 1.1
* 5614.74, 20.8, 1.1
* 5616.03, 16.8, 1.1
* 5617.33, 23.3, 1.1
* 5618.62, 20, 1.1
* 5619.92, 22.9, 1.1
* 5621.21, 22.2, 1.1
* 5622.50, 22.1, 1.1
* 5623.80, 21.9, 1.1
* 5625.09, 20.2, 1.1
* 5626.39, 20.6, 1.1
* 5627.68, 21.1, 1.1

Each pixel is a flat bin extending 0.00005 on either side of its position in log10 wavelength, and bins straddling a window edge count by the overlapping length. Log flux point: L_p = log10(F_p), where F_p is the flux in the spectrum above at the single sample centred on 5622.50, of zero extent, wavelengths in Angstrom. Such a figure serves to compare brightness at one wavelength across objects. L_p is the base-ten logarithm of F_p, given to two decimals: 1.34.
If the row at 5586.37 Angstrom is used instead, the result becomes 1.24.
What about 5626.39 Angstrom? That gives 1.31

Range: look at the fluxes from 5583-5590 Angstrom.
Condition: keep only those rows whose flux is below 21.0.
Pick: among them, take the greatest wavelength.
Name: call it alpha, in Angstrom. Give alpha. 5588.94 Angstrom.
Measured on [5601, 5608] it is 5603.12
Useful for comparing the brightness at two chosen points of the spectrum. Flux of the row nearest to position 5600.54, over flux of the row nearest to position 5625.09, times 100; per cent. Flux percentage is 104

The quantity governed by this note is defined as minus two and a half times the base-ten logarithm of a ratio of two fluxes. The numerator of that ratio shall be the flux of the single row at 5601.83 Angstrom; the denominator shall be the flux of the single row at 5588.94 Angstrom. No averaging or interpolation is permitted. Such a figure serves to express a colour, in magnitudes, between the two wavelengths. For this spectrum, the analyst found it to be -0.07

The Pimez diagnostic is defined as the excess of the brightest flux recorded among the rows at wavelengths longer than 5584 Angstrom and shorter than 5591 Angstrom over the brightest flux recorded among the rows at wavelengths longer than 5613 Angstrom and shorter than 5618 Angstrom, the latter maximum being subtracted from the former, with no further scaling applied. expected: -1.2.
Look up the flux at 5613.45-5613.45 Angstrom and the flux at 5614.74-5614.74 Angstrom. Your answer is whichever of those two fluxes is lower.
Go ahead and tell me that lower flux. 20.7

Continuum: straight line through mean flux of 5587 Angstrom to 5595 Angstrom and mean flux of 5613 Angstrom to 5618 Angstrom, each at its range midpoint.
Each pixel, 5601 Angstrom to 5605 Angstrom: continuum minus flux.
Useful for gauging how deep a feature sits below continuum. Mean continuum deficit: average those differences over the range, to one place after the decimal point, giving 0.5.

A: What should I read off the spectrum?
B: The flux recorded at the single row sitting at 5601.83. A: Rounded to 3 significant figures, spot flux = 20.0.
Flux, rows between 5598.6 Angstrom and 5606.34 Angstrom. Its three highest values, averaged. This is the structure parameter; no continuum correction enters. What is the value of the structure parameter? 21.3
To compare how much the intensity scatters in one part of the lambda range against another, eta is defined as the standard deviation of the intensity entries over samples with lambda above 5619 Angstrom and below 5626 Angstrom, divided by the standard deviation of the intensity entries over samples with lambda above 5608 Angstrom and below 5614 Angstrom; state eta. 1.3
